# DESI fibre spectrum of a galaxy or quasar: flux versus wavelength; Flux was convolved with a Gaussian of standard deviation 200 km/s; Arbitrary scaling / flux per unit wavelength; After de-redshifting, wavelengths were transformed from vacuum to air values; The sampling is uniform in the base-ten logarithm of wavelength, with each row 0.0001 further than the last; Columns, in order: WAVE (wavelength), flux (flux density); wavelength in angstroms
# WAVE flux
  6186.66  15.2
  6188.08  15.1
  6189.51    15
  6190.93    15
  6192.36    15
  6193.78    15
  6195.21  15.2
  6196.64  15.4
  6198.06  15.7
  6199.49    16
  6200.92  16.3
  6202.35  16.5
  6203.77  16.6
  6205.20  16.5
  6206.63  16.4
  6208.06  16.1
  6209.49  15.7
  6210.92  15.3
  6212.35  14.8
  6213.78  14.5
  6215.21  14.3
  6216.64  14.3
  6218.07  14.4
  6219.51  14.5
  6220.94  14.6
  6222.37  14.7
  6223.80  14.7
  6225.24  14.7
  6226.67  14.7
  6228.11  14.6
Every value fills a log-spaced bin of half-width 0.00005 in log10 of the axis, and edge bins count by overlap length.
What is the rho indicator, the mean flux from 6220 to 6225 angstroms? 14.7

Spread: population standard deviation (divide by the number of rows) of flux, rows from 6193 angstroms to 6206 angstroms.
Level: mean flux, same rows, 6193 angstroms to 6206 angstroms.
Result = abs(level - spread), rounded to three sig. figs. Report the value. 15.3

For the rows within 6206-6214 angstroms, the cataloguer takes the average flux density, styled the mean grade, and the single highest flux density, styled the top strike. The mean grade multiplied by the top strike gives 254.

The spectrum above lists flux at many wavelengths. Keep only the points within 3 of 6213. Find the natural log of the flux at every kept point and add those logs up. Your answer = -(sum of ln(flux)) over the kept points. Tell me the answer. -10.8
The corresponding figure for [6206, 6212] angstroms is -11.1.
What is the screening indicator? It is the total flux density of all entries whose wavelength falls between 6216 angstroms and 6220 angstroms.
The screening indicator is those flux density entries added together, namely 43.2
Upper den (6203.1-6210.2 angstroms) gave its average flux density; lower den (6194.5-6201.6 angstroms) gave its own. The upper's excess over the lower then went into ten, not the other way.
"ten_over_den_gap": 19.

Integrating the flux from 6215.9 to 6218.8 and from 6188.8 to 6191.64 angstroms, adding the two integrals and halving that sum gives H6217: 42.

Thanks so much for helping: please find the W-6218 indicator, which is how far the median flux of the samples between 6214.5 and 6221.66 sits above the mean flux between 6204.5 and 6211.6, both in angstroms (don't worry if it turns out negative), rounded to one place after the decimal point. -1.6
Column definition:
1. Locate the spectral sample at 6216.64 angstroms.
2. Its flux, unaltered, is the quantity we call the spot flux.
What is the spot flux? 14.3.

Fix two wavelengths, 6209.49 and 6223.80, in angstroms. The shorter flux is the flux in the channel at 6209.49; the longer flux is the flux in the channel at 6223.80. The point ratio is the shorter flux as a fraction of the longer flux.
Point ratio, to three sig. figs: 1.07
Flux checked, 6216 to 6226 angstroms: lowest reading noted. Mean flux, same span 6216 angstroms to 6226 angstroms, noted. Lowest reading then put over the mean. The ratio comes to 0.982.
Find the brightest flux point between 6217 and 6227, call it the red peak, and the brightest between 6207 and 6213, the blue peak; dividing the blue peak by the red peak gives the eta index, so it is 1.10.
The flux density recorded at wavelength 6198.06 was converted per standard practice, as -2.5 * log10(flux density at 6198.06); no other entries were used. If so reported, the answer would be -2.990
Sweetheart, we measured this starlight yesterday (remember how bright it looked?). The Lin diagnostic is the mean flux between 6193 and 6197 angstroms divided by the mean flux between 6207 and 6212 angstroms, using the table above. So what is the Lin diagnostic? 0.97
